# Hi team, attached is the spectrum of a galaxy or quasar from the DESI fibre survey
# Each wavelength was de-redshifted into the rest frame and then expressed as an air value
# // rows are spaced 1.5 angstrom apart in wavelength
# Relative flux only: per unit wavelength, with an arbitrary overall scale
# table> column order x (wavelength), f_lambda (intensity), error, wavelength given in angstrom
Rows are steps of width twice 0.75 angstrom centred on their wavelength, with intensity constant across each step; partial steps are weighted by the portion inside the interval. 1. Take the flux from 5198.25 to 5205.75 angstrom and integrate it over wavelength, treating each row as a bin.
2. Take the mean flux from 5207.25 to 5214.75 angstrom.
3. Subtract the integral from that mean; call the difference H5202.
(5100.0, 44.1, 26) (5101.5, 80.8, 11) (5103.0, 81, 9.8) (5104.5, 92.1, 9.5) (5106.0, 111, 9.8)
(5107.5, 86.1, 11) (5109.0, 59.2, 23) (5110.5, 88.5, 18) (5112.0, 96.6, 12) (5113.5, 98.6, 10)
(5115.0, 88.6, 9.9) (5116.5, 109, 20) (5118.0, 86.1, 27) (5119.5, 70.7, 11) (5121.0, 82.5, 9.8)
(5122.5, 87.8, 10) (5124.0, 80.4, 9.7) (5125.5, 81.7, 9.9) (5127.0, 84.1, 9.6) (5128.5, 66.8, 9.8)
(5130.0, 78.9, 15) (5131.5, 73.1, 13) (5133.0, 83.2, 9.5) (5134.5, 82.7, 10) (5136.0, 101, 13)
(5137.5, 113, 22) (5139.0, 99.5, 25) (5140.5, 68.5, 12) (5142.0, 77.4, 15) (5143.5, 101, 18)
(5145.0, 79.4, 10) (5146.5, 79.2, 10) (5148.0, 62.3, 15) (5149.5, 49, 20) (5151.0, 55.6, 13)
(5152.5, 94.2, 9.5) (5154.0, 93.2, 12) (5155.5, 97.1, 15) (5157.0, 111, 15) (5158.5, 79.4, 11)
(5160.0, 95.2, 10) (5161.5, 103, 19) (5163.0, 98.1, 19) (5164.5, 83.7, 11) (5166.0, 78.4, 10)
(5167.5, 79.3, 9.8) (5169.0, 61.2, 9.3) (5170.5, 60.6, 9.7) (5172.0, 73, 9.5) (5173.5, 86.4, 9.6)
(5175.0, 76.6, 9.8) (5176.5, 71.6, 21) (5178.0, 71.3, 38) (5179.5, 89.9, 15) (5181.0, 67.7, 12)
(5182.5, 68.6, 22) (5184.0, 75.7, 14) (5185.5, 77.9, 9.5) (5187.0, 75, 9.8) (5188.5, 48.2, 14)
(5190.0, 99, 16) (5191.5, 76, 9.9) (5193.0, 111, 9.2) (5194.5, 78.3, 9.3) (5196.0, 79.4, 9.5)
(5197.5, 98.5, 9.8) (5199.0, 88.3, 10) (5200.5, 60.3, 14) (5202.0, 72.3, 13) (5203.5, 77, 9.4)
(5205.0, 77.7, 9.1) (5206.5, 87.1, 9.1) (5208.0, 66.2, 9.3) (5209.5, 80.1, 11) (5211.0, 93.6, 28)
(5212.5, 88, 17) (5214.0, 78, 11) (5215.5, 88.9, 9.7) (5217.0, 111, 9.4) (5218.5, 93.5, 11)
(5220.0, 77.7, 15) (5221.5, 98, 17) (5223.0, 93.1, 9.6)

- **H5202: -482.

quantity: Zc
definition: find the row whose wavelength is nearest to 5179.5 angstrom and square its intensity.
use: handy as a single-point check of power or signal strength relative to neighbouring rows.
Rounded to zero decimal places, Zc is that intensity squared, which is 8082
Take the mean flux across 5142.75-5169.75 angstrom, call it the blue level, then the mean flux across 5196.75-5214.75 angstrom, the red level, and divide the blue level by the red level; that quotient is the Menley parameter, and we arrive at 1.03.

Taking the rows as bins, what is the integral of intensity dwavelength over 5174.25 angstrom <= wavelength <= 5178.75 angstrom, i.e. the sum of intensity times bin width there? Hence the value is 329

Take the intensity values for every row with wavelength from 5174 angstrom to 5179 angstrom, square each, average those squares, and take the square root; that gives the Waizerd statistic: 73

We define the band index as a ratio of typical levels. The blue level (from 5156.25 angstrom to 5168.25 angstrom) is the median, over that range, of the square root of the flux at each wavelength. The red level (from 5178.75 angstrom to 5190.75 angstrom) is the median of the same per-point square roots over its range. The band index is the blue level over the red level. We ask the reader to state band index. 1.09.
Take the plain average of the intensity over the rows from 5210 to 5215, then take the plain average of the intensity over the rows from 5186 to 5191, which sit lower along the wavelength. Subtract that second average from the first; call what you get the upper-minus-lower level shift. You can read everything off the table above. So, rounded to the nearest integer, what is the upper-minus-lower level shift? 12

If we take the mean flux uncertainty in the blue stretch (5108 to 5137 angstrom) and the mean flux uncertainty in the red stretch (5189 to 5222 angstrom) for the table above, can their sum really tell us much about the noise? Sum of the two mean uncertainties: 25.3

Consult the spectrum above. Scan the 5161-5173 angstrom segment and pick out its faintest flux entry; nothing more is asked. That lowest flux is 60.6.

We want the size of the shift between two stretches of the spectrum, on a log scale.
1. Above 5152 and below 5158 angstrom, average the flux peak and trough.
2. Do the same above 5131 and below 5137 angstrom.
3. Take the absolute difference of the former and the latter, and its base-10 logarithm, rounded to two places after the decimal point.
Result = 1.18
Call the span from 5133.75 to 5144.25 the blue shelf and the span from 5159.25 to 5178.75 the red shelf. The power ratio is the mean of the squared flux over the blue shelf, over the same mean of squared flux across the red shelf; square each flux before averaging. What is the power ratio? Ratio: 1.32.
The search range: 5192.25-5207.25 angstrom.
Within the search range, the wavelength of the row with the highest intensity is 5193.0 angstrom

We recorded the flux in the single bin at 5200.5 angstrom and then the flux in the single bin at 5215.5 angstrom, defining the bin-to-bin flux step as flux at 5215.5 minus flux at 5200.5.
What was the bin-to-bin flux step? 29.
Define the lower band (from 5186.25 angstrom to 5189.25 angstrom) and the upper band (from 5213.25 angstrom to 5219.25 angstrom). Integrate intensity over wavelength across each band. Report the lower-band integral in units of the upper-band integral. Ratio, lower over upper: 0.3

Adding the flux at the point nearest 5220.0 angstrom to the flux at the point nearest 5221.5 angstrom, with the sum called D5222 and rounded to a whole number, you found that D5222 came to 176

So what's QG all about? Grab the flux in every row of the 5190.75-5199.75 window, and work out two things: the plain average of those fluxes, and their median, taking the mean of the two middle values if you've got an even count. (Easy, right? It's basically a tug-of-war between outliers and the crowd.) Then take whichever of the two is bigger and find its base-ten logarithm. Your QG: 1.95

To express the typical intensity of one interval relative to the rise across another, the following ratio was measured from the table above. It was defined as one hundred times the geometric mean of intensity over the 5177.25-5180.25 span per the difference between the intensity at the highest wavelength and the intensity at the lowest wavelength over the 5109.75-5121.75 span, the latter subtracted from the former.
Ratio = -1334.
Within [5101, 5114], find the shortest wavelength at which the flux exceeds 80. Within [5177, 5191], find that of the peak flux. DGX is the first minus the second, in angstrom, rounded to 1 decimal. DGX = -88.5 angstrom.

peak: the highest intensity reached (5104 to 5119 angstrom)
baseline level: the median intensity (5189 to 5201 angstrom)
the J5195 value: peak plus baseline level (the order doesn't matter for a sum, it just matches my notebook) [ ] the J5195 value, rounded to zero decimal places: 195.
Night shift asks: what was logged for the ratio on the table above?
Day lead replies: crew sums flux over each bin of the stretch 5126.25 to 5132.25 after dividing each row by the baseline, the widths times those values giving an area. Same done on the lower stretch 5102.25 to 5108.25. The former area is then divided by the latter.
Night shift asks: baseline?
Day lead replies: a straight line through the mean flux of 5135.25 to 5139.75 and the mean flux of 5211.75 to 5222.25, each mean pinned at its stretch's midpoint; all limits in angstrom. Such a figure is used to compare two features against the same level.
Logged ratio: 0.85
